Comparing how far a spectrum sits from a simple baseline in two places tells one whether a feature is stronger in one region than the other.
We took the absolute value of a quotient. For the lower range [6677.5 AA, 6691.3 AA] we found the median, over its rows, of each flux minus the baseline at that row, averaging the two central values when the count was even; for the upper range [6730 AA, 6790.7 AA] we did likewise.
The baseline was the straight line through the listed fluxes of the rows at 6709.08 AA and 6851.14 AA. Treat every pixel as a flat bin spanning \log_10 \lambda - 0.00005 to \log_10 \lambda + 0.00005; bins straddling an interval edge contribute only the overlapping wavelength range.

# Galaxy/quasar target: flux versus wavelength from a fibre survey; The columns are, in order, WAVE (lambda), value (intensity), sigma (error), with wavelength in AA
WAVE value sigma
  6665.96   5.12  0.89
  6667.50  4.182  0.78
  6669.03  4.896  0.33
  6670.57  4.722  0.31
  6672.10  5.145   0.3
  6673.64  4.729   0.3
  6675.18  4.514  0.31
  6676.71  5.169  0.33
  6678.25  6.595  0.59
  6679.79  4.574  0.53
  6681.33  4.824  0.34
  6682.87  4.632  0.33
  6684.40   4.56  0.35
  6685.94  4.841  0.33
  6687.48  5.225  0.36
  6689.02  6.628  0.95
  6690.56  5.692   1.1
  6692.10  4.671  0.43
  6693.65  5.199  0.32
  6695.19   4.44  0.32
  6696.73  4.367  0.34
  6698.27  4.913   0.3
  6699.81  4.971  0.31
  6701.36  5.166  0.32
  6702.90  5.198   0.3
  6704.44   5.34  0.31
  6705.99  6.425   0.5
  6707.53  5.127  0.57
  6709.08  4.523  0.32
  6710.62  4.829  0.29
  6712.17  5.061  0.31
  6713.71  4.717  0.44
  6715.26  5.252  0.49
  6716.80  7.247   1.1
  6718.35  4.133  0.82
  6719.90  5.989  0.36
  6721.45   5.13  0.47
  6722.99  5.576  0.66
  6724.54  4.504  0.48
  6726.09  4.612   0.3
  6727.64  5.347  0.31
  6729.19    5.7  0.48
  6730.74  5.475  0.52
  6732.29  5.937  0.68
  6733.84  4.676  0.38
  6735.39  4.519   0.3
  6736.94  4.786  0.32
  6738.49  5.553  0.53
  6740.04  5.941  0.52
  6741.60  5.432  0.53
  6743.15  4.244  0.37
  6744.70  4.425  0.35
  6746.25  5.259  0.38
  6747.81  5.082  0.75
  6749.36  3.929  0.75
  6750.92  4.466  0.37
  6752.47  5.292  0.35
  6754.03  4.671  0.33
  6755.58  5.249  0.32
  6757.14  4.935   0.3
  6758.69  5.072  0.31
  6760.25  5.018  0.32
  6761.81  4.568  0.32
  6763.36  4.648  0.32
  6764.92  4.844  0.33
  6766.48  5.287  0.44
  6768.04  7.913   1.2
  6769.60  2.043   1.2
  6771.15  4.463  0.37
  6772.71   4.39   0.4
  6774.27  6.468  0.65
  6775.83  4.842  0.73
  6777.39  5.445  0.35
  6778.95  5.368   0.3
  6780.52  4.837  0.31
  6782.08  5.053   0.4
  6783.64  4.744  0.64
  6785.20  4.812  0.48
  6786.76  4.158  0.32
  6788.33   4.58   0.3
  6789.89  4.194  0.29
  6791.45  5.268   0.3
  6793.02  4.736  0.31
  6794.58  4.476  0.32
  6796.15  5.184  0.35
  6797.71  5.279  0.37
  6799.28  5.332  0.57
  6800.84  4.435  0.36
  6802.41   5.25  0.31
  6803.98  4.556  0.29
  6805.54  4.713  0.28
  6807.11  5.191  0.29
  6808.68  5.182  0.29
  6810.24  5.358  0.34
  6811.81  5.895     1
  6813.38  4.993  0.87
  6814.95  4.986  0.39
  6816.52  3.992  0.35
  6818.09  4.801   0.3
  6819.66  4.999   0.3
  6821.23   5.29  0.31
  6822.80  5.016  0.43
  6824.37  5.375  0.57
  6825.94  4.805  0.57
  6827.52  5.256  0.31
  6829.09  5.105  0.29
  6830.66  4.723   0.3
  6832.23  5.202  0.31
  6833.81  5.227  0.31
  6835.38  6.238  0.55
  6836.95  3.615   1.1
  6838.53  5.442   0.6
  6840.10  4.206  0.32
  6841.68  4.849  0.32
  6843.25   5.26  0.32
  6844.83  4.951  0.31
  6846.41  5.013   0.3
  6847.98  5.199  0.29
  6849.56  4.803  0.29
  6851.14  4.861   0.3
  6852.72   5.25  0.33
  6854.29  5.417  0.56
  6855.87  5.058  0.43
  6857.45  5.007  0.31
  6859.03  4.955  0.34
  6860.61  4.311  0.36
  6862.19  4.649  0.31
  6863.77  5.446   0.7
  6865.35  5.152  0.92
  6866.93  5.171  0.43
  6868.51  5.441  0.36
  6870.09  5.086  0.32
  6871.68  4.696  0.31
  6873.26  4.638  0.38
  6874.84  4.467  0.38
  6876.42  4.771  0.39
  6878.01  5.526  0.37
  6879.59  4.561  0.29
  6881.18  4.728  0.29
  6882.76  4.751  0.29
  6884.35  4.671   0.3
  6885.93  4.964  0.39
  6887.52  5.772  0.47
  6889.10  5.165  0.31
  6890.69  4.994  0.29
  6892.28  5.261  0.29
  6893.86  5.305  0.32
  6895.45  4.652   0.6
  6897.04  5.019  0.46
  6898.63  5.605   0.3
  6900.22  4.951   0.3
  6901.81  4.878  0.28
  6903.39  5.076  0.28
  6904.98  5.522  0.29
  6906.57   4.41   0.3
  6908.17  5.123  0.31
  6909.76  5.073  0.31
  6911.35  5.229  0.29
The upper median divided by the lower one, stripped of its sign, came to 0.50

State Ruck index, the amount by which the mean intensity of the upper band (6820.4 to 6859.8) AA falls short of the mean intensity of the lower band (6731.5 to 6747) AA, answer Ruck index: 0.03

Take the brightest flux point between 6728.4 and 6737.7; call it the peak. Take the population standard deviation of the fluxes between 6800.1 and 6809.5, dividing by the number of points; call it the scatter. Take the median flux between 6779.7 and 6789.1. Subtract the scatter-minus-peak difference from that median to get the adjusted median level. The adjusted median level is 10.4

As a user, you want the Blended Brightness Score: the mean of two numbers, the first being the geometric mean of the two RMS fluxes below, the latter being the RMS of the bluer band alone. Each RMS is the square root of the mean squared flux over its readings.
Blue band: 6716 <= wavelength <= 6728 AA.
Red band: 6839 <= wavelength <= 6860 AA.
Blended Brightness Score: 5.29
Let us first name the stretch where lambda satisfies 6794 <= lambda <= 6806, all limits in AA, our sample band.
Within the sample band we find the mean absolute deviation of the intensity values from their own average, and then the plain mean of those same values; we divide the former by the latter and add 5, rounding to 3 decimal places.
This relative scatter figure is 5.073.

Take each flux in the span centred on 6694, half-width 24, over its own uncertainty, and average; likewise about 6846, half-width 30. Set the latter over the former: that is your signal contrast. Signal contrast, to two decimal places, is 1.02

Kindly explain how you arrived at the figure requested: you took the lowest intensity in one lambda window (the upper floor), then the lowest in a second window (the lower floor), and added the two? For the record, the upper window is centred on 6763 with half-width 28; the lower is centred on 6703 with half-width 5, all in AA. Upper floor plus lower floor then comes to 7.0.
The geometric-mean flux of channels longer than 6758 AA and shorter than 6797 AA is 4.79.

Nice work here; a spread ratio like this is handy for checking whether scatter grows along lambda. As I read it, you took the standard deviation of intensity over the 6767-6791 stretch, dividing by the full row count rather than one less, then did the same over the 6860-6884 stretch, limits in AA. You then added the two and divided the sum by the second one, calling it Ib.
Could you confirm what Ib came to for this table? 4.3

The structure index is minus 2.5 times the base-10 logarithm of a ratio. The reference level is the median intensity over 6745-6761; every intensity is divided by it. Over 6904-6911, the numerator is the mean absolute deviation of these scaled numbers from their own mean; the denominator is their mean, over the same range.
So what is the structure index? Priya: 3.02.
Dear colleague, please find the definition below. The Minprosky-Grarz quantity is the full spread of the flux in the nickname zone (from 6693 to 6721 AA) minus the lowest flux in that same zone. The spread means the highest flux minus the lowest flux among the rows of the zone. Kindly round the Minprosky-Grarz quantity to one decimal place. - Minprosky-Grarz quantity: -1.0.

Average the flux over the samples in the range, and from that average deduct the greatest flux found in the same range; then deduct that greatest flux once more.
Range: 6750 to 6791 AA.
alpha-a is -10.9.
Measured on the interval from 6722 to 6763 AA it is -6.9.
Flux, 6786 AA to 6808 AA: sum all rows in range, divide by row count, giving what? 4.81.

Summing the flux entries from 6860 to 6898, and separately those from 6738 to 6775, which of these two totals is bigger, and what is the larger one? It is 119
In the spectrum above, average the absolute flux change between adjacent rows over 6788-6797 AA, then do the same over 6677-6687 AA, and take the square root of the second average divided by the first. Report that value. 1.0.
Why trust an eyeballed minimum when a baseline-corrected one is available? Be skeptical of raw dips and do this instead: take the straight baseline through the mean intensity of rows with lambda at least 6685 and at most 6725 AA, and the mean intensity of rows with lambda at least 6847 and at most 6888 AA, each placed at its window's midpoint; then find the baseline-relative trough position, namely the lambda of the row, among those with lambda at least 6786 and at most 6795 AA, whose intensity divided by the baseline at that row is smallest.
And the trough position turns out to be 6786.76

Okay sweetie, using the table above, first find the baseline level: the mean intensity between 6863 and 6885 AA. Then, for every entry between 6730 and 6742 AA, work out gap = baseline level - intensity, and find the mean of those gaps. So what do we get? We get -0.35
